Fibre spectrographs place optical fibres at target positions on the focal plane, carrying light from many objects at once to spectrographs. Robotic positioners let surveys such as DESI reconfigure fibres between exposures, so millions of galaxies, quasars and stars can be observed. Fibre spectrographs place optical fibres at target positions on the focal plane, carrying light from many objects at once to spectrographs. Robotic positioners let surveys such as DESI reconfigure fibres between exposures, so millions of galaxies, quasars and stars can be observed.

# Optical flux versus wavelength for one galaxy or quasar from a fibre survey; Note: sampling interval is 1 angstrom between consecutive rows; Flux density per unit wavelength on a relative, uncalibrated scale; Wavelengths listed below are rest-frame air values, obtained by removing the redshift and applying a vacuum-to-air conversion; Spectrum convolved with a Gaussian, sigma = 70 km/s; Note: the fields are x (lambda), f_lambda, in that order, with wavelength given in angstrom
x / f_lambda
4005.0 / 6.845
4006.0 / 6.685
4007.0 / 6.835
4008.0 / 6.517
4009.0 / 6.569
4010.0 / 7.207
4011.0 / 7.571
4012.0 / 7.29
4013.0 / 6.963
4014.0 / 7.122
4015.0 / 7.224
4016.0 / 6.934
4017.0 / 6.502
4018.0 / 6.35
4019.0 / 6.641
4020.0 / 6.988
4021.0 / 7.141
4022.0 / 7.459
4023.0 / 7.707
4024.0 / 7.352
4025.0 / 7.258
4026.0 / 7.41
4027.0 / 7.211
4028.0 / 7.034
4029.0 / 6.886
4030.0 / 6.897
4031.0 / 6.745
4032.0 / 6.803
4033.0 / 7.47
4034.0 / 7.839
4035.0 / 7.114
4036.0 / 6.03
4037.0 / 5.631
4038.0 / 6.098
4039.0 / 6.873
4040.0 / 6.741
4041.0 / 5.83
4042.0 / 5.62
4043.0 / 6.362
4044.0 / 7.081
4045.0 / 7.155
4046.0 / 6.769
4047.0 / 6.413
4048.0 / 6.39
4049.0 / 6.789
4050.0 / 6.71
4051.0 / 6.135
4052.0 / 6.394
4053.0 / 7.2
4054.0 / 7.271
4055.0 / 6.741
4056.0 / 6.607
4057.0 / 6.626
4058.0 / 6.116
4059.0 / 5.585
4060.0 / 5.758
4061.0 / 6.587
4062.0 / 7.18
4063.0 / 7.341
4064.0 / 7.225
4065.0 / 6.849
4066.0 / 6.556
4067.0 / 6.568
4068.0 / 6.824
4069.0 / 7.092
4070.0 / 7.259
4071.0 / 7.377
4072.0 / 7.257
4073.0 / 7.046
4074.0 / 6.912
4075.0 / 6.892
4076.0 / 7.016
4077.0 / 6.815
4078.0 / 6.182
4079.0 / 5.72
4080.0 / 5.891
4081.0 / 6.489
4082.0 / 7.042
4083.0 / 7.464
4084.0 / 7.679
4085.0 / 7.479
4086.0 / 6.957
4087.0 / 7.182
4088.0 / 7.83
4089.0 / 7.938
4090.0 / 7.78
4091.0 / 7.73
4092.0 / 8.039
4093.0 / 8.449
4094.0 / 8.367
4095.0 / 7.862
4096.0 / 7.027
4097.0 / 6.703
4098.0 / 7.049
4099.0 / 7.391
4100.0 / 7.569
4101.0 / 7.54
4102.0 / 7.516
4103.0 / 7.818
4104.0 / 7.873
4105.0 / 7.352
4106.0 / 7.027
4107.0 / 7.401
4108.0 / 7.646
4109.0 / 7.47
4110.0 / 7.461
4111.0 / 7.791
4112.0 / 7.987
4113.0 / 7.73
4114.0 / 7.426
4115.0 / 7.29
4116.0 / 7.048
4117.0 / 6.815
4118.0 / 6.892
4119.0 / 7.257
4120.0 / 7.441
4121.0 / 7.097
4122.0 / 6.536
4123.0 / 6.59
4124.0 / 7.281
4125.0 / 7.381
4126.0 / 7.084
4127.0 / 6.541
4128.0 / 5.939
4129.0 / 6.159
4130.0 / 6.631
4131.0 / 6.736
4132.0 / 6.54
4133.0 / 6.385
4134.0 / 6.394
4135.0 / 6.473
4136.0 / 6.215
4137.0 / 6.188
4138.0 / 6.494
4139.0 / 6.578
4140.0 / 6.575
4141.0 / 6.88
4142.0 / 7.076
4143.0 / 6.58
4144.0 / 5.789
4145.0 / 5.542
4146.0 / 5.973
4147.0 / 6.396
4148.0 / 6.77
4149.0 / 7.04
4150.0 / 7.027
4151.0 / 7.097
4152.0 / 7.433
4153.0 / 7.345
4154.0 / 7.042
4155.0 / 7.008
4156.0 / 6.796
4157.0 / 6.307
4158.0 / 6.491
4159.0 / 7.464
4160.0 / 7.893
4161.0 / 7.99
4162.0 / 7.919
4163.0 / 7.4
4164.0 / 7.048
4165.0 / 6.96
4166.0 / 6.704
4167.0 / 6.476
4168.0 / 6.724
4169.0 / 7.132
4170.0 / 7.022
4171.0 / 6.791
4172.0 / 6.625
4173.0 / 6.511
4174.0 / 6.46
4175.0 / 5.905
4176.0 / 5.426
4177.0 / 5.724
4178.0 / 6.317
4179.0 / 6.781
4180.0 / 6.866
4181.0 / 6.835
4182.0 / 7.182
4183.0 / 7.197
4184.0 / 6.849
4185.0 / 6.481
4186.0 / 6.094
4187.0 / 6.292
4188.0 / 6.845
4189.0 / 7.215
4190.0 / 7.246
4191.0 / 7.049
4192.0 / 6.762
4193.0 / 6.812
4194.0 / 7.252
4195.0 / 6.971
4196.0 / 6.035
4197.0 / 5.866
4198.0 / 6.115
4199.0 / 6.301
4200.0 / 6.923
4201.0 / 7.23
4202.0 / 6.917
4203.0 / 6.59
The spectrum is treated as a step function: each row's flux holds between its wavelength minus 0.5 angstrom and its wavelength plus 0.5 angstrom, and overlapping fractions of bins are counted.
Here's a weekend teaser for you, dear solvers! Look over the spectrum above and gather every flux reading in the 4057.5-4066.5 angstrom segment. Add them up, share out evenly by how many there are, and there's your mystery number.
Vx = 6.6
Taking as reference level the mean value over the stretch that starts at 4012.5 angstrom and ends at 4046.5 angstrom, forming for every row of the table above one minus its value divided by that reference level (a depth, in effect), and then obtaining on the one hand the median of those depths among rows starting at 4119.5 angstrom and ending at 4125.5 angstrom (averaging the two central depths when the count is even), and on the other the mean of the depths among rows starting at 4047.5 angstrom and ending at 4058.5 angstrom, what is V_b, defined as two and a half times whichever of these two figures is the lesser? -0.12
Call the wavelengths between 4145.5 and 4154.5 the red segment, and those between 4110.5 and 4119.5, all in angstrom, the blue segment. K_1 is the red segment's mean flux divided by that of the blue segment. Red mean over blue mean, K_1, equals 0.94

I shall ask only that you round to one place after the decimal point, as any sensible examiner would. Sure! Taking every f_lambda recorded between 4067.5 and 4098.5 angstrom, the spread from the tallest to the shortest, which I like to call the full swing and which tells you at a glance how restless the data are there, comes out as 2.7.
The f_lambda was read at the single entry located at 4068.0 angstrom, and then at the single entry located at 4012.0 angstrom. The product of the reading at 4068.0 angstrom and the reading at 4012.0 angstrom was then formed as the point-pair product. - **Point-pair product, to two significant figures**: 50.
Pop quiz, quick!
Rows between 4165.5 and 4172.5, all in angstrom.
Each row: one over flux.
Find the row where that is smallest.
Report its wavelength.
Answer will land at 4169.0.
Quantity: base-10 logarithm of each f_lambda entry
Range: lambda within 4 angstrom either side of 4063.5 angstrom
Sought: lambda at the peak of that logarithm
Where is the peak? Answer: 4063.0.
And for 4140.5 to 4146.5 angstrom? 4142.0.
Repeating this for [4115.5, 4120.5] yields 4120.0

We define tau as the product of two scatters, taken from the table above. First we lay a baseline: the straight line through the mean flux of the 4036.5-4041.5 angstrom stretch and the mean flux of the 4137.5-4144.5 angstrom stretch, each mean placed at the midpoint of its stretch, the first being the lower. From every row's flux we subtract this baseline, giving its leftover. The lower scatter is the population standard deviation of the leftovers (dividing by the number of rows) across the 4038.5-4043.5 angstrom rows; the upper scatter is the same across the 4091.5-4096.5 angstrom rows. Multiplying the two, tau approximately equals 0.253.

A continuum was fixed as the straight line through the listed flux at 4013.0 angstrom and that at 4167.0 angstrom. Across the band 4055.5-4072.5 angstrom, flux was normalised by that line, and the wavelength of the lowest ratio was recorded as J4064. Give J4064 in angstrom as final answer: 4059.0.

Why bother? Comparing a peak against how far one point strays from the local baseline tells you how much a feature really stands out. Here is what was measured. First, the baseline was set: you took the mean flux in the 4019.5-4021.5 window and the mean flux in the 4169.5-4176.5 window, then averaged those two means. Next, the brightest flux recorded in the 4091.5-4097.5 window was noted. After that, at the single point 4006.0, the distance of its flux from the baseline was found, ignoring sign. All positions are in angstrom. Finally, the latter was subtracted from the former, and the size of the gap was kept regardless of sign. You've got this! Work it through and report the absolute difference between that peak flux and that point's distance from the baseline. 8.4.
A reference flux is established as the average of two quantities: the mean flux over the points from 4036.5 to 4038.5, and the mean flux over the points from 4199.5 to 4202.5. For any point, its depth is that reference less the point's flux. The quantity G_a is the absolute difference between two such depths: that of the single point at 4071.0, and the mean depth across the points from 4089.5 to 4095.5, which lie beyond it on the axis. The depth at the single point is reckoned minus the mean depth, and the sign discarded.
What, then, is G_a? 0.66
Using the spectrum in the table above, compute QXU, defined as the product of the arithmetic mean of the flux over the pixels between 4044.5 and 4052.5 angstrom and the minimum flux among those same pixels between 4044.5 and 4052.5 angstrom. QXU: 40.5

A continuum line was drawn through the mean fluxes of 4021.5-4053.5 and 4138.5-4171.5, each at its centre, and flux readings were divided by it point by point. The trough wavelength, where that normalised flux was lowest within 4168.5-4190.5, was 4176.0 angstrom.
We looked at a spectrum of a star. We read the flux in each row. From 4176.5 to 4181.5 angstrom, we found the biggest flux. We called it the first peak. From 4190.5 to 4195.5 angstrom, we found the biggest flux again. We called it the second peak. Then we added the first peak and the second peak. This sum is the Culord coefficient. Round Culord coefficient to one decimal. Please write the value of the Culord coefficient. 14.1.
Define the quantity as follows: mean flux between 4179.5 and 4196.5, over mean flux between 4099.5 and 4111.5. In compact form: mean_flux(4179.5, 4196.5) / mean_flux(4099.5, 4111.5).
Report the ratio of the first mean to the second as 0.91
